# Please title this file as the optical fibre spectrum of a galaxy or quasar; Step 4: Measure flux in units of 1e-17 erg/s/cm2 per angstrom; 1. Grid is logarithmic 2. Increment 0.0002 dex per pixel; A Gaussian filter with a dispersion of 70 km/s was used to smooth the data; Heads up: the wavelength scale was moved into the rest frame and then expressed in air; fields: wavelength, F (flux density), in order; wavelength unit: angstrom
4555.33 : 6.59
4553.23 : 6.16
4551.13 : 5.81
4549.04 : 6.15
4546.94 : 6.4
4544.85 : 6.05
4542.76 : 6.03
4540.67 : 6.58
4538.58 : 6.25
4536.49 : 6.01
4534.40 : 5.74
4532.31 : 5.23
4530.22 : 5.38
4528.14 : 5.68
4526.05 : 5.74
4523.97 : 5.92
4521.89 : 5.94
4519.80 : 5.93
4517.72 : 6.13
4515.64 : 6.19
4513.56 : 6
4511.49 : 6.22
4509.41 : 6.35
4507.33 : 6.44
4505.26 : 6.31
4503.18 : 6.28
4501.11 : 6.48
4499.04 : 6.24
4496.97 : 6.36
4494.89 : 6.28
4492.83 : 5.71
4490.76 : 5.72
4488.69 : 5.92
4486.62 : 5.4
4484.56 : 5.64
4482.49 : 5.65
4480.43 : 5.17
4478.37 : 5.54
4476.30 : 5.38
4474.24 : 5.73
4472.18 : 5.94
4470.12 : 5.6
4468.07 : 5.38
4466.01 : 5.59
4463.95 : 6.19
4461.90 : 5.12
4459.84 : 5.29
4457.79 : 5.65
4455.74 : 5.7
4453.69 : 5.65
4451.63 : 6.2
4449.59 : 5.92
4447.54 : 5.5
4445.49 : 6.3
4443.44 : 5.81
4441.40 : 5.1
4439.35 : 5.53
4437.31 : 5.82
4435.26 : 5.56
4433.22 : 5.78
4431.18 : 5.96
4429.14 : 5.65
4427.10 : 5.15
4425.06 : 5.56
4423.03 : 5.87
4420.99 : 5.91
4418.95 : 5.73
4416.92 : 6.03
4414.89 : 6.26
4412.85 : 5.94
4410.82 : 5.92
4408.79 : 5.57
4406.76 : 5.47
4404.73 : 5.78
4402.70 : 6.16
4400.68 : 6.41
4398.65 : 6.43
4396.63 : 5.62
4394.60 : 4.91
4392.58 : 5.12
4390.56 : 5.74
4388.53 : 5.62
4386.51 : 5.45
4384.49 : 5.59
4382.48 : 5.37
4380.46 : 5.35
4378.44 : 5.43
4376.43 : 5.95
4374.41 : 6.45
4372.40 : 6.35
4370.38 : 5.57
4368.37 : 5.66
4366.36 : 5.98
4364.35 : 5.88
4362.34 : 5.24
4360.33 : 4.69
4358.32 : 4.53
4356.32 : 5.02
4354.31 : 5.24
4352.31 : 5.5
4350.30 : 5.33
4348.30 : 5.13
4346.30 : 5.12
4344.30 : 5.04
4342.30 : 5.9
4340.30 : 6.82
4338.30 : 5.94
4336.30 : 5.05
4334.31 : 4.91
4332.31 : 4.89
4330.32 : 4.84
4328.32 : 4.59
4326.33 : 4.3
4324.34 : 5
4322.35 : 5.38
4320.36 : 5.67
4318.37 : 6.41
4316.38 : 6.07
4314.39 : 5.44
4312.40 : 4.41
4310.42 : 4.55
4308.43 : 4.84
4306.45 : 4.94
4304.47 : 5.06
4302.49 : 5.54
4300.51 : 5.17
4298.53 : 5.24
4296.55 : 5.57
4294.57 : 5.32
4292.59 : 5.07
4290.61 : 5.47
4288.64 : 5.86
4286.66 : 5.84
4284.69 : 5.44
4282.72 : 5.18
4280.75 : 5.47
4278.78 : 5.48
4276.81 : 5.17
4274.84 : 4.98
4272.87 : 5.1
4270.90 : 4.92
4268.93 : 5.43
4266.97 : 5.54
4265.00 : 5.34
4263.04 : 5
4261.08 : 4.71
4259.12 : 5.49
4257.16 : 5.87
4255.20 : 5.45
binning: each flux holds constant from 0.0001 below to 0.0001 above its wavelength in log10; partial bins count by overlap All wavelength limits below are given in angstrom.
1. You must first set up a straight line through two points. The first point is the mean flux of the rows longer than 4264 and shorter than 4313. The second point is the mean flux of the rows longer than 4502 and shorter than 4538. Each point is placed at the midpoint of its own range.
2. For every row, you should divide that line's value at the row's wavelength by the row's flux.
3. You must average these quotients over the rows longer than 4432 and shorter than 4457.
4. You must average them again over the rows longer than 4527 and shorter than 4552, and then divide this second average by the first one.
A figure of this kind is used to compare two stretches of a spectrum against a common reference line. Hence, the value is 1.02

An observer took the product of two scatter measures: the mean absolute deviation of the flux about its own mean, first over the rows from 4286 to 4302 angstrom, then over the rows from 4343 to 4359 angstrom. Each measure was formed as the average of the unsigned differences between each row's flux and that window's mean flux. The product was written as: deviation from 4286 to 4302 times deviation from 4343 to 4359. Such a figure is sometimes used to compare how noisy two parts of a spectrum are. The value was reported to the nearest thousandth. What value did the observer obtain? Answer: 0.046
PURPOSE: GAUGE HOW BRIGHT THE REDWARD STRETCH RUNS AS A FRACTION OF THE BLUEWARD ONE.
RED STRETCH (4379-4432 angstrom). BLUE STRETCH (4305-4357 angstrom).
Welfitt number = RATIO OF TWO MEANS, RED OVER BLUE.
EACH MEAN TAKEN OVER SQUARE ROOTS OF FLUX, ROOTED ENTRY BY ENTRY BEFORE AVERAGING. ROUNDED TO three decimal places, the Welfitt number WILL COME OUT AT 1.045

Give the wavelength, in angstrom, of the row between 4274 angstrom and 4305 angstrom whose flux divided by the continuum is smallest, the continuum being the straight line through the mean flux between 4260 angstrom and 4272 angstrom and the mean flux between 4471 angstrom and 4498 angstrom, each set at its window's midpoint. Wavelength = 4274.84 angstrom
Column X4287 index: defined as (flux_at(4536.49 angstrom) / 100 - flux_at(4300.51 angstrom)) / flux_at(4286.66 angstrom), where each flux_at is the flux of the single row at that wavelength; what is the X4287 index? -0.87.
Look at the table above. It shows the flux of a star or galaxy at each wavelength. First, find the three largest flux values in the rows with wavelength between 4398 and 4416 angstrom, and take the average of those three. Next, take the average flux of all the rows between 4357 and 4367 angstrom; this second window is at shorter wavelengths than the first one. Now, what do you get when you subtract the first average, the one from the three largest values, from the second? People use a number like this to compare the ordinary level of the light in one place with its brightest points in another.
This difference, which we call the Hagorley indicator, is -1.1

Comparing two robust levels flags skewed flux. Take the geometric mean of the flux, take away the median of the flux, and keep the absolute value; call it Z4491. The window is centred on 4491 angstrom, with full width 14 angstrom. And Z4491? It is 0.13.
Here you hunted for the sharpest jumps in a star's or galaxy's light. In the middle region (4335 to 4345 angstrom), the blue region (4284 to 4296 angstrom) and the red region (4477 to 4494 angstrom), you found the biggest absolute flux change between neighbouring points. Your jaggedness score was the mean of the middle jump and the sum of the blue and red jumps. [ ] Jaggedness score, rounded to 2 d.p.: 0.92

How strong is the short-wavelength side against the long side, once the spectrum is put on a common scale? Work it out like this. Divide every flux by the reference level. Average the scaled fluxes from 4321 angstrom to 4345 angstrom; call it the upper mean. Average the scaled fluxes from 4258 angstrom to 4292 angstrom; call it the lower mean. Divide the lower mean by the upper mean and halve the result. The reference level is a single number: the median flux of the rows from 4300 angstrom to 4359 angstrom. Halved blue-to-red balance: 0.51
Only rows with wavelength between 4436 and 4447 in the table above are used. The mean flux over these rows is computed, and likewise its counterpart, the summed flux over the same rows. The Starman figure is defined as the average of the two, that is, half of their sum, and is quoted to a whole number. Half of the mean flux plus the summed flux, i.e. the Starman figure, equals 17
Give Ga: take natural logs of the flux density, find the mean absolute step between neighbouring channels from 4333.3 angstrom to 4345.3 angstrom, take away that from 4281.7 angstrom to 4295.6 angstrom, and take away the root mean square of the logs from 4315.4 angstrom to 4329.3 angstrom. -1.60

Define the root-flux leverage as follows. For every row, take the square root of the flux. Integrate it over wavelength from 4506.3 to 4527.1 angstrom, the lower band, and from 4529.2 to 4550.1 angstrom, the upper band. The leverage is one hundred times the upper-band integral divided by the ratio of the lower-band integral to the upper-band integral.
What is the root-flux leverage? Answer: 5090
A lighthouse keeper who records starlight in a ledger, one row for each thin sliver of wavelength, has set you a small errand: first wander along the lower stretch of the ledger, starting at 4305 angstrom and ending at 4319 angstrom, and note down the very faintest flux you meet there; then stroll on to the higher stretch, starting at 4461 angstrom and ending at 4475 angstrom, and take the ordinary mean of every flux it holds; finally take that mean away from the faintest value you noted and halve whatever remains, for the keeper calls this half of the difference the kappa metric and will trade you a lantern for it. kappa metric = -0.62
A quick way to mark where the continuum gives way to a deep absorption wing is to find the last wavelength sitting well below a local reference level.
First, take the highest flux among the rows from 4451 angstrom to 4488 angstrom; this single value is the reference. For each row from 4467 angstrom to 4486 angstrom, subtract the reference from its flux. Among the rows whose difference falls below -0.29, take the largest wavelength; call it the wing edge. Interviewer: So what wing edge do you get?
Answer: 4484.56 angstrom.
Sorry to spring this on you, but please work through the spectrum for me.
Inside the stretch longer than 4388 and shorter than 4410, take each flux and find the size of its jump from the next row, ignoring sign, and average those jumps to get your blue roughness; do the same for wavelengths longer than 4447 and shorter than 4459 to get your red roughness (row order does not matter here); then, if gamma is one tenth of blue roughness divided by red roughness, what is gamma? 0.131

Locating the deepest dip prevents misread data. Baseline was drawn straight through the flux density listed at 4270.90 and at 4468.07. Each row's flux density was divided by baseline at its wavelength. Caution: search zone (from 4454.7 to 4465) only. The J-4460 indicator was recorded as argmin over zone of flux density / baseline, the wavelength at 4461.90 angstrom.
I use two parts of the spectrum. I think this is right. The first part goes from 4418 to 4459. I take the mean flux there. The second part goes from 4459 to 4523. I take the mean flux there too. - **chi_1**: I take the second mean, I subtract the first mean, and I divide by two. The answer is 0.08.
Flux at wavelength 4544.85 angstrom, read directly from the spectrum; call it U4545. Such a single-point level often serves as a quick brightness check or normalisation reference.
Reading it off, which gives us 6.05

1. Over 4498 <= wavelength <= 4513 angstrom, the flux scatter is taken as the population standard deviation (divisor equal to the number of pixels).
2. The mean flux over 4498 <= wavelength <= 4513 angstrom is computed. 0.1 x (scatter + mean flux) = 0.642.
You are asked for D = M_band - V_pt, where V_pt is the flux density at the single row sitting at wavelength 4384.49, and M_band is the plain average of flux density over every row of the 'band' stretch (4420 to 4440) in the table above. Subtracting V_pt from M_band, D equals 0.09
